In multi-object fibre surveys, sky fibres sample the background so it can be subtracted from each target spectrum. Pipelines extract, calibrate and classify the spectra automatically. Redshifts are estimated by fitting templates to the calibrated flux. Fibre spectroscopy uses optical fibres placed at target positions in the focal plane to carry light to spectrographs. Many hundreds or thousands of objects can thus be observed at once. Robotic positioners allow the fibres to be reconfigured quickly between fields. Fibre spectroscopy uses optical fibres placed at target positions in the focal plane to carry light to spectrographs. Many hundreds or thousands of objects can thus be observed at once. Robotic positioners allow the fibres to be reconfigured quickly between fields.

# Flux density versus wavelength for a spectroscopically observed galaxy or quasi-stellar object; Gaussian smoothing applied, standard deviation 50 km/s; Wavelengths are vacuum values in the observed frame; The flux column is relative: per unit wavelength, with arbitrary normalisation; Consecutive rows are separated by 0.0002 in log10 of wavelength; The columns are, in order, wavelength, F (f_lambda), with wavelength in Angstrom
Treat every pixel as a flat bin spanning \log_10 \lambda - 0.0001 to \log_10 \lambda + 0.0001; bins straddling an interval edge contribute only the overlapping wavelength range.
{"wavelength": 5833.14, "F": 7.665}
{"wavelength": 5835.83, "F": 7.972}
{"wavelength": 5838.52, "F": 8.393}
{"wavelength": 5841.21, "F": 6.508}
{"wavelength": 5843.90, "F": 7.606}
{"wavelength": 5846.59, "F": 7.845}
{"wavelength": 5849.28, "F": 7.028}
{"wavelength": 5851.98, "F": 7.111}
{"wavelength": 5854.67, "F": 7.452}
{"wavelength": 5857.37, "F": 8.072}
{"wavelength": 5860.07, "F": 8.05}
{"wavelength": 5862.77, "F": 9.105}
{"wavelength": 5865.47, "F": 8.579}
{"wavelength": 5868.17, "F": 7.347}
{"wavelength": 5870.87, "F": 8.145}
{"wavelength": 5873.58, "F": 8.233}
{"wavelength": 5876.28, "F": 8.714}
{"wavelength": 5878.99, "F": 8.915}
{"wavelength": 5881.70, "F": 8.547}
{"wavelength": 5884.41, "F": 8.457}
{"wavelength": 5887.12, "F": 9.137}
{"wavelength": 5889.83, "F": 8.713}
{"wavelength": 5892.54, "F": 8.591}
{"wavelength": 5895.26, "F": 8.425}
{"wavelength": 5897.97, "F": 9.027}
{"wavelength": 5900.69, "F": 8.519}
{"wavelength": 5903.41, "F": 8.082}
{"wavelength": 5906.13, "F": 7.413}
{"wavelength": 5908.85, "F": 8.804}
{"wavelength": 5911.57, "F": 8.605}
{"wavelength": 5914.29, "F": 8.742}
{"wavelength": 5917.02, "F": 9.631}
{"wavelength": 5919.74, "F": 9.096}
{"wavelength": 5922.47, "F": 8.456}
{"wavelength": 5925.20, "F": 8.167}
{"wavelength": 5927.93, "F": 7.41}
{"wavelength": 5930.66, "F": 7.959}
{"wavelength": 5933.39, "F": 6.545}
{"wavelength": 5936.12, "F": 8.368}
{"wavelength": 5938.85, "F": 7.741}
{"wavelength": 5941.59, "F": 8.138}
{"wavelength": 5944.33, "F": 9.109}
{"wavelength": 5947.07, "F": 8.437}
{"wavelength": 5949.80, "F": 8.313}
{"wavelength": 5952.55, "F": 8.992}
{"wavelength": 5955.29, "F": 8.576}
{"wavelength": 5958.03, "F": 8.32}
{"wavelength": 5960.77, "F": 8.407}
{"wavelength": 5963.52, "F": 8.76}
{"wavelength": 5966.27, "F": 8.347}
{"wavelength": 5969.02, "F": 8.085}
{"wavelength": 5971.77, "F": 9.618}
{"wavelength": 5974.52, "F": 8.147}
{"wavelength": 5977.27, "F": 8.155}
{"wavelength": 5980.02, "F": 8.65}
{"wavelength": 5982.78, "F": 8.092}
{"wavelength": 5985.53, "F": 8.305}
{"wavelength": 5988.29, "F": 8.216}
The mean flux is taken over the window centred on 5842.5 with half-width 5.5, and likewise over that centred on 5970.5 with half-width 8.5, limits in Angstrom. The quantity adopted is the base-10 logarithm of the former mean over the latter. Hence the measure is -0.050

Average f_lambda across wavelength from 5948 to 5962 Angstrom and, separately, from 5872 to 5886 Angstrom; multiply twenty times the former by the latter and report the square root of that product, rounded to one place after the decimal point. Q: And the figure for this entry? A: 38.2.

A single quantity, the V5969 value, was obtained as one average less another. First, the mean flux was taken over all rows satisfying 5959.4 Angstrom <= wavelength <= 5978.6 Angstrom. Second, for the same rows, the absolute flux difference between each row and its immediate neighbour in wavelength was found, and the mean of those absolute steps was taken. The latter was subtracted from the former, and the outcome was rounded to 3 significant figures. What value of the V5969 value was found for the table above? 7.83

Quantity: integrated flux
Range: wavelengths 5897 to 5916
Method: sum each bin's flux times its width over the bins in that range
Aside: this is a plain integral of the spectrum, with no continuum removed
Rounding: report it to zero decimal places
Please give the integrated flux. 161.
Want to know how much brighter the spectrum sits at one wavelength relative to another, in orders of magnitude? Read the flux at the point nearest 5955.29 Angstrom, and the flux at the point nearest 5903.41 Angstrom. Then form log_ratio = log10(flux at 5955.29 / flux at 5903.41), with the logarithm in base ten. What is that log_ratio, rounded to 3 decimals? 0.026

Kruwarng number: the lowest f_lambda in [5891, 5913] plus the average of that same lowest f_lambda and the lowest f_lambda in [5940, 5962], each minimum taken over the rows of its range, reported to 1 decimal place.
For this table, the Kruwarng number 15.2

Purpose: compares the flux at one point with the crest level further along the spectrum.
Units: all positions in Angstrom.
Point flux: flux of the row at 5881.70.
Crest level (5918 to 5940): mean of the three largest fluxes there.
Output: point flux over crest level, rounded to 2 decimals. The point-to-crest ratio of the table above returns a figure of 0.99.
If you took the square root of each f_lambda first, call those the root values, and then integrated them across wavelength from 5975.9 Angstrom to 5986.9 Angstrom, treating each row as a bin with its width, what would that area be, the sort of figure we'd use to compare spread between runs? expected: 31.7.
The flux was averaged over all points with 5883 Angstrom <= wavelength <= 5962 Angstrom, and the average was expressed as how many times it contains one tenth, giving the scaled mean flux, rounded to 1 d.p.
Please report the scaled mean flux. 84.2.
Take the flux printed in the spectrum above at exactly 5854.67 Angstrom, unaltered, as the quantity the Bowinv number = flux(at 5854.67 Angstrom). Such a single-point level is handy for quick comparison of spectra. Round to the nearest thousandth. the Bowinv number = 7.452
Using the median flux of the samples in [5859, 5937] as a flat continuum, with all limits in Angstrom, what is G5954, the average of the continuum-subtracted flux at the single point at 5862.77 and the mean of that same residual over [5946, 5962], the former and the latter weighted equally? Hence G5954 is 0.29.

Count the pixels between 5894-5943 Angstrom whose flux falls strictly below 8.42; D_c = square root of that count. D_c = 3.0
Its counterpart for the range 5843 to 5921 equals 3.5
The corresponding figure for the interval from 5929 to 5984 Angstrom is 3.6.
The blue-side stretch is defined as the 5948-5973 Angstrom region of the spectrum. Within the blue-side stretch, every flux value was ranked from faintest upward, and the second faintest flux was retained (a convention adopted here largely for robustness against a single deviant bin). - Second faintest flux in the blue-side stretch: 8.313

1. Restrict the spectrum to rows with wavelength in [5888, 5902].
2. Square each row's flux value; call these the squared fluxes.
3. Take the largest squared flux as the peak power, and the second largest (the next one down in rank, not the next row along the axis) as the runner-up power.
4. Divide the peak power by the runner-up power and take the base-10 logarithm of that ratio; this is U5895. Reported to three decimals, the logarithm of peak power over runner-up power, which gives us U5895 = 0.031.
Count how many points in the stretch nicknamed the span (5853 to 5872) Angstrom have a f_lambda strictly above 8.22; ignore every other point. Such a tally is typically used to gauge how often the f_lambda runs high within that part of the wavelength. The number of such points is 2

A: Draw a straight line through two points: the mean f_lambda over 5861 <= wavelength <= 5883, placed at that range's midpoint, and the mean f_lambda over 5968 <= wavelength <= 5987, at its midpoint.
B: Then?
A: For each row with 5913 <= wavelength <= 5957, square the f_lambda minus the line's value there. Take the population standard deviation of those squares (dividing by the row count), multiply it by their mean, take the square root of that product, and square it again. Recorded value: 0.46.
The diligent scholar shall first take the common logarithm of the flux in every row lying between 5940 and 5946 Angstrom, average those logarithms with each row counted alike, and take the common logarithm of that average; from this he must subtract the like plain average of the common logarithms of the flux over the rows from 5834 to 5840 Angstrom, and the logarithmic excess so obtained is -0.94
